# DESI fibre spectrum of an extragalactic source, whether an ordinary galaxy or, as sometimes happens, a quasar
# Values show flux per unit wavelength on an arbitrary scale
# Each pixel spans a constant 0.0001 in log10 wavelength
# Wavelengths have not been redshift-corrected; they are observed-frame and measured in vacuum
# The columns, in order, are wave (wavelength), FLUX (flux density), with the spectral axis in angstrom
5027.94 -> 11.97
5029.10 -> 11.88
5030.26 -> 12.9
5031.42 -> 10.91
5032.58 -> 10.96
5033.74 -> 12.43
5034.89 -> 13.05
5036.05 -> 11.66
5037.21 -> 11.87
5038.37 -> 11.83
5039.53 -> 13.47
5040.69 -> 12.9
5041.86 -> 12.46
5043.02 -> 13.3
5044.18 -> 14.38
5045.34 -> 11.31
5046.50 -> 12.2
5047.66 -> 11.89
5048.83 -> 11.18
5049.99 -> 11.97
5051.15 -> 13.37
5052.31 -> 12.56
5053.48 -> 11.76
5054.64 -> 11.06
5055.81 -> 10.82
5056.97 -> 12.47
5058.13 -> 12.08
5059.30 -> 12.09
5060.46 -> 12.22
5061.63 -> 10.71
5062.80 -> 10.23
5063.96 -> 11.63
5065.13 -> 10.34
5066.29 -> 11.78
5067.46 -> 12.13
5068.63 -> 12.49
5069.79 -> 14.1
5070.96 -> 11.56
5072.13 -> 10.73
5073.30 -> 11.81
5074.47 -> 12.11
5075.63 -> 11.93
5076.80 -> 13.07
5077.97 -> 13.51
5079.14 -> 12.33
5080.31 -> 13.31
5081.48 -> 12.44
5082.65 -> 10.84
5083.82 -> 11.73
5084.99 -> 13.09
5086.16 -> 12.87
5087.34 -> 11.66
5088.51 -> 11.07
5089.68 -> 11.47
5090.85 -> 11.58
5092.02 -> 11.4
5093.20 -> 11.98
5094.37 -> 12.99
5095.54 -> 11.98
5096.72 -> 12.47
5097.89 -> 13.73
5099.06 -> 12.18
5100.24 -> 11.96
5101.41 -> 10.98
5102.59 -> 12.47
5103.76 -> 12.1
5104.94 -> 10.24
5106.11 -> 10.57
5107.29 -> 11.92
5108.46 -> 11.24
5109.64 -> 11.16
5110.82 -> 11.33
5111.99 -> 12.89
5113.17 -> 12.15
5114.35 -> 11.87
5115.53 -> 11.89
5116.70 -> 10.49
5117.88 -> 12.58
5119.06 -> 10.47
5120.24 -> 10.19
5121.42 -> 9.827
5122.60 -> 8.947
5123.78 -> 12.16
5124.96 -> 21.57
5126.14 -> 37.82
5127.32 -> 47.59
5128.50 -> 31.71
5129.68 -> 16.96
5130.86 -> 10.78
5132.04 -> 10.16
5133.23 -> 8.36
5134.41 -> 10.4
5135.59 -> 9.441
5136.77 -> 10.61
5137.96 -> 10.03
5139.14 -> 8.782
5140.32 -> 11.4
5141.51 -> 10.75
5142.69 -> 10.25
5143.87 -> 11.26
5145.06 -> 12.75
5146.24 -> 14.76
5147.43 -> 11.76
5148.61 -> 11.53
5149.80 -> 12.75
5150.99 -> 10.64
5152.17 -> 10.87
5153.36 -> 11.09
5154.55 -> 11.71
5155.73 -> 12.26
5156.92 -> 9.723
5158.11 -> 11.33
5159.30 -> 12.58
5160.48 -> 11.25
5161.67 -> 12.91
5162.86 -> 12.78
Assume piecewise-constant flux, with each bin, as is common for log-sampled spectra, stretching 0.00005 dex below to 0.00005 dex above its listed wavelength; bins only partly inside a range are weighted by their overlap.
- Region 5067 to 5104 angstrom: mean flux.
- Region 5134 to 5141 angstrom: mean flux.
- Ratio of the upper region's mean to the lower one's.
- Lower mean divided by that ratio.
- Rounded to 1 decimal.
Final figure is 14.7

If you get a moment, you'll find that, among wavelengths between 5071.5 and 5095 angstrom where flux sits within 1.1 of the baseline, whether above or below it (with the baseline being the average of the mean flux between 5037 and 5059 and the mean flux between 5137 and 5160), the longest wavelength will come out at 5093.20 angstrom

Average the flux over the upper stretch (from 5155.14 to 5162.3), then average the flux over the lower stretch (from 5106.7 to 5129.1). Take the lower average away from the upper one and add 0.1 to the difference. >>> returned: -4.4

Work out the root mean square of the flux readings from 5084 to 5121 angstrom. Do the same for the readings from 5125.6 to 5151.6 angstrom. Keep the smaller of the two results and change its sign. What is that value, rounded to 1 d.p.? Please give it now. -11.8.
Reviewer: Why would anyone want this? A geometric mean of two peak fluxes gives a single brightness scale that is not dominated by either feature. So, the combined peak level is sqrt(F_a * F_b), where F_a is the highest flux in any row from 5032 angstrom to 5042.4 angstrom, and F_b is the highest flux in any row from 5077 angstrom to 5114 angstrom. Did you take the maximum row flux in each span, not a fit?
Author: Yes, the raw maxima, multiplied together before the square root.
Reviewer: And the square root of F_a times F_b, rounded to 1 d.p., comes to 13.6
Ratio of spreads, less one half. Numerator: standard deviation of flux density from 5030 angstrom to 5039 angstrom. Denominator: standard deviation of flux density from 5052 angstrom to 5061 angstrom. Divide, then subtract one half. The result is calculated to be 0.76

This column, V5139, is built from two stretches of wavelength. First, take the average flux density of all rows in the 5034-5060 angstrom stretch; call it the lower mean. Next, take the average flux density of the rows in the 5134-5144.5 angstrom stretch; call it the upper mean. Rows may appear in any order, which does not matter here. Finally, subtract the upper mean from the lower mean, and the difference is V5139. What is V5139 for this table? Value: 1.9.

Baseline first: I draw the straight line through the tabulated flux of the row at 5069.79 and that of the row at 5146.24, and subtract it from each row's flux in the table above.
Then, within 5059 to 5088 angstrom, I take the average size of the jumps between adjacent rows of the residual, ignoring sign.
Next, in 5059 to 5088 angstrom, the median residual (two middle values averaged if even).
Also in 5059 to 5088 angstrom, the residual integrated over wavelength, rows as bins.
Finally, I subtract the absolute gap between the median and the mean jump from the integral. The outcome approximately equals -64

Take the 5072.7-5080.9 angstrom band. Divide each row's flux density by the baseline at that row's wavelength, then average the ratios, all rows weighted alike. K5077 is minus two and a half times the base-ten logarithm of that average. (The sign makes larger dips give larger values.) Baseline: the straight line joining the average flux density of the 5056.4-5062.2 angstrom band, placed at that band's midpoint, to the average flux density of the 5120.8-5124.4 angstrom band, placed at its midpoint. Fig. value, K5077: -0.10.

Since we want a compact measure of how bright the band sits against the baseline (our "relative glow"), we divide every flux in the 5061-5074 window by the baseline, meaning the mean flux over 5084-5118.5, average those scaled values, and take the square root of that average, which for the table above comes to 0.99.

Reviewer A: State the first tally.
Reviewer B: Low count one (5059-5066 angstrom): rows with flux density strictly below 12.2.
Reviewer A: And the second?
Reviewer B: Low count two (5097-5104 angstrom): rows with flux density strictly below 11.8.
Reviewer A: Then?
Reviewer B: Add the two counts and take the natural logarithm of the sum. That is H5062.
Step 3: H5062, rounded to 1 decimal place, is 1.8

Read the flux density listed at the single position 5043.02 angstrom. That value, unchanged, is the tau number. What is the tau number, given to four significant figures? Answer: 13.30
